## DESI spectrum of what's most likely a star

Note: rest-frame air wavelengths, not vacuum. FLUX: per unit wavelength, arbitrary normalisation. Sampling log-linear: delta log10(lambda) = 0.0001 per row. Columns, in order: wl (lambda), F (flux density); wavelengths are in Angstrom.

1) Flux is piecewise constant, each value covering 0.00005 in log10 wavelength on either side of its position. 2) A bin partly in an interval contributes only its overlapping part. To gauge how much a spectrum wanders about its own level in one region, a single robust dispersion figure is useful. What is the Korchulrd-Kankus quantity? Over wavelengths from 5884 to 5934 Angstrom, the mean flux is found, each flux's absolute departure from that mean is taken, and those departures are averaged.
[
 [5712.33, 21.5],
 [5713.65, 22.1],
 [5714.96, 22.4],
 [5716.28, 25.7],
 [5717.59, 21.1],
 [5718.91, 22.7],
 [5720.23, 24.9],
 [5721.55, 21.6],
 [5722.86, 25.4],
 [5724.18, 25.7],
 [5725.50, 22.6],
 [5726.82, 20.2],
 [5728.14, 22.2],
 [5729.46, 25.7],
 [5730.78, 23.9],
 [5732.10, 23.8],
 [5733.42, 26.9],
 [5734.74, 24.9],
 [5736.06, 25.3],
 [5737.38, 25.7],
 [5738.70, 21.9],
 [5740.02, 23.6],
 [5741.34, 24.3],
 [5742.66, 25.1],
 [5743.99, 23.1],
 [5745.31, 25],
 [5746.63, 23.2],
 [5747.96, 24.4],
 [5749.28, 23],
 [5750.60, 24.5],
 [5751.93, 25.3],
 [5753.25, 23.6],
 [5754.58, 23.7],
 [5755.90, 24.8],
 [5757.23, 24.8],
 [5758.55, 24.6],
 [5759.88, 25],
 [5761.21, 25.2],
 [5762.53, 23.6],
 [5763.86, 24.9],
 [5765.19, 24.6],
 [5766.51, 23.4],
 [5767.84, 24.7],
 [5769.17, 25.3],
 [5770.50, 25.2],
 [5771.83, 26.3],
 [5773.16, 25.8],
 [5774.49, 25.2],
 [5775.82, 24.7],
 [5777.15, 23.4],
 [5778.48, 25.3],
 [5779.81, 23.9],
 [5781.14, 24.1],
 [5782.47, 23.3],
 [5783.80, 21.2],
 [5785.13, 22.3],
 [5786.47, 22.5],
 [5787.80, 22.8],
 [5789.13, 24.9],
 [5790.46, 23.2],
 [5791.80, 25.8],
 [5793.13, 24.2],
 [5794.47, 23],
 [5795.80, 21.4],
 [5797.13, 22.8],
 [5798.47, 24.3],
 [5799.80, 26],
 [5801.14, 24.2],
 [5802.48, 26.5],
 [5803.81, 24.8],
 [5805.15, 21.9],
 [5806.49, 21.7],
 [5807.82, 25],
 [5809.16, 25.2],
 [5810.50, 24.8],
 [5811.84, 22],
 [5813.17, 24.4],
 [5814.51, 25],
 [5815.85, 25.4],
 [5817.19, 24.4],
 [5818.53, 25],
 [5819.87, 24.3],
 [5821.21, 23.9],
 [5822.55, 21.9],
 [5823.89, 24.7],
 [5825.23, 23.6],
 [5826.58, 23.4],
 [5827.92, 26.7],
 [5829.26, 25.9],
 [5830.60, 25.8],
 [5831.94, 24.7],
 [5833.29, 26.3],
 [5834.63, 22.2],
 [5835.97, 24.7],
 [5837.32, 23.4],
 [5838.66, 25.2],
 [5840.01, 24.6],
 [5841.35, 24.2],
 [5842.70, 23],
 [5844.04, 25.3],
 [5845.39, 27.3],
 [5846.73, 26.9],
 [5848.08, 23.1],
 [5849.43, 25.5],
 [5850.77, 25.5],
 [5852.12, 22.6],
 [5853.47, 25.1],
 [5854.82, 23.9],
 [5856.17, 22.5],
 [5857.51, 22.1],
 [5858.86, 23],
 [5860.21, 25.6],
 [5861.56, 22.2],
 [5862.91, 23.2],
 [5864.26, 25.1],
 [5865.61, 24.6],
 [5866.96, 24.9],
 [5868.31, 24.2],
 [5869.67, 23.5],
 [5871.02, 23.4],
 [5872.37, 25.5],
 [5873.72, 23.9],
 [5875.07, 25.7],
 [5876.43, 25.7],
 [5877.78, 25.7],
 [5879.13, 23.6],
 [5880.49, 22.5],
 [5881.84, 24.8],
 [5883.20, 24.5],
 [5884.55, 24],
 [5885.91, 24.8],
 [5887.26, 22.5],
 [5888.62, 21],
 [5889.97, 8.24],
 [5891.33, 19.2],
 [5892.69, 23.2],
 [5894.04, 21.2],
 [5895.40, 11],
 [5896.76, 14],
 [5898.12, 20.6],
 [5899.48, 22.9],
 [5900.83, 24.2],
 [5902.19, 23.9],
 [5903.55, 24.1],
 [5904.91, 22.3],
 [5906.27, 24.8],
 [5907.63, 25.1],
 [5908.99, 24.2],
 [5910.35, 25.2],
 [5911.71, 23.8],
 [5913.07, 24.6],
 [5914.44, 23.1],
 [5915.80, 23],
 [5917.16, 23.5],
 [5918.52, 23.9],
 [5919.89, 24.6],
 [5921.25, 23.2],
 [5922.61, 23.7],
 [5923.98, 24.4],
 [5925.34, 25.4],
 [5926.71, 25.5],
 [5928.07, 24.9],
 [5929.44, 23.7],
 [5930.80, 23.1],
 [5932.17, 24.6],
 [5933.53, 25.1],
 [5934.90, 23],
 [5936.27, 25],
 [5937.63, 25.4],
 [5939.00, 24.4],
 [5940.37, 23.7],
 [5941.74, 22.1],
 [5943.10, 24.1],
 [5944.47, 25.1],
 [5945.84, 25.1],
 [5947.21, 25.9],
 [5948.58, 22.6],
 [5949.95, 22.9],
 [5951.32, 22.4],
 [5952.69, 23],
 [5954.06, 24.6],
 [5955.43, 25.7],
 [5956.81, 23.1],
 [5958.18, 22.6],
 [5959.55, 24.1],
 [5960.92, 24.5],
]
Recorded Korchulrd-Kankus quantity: 2.3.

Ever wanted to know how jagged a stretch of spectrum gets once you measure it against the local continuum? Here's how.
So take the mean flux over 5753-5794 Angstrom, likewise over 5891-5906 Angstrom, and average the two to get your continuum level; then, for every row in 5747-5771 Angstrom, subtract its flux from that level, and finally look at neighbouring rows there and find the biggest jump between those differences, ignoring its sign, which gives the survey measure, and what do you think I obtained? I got 1.7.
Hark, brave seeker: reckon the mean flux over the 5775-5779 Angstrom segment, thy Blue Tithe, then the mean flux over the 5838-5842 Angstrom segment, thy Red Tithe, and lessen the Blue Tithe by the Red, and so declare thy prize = 0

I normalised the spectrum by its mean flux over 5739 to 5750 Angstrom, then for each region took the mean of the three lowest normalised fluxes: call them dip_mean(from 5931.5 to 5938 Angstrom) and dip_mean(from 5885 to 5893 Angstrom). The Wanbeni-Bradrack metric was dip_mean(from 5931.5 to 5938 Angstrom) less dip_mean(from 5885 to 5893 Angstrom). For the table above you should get 0.34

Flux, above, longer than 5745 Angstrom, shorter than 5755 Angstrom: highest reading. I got 25.3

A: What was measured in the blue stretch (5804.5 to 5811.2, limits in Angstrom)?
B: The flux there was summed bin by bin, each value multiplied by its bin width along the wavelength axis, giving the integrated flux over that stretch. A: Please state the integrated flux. 159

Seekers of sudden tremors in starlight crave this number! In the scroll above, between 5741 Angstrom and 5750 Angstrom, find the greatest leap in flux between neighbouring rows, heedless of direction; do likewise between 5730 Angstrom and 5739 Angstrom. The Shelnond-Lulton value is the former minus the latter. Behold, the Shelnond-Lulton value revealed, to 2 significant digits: -1.8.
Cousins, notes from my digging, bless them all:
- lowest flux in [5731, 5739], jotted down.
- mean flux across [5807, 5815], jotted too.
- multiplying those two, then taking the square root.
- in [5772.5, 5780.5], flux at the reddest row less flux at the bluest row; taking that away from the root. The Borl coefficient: 25.0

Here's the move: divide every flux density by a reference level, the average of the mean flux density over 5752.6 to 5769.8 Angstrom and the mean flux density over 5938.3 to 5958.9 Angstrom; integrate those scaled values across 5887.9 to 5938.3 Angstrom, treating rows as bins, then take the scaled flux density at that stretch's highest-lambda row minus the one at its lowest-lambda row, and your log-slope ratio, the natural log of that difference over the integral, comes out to -5.56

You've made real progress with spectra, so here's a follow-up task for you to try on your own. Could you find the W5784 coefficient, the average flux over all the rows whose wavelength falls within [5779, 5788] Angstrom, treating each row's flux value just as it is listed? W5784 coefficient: 22.9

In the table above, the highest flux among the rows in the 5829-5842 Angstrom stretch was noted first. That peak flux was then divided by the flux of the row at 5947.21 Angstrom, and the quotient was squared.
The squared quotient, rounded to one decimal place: 1.0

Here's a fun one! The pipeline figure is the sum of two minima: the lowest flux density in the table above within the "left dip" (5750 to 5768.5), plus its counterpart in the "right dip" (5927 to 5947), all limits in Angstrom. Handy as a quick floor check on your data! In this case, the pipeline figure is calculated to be 45.5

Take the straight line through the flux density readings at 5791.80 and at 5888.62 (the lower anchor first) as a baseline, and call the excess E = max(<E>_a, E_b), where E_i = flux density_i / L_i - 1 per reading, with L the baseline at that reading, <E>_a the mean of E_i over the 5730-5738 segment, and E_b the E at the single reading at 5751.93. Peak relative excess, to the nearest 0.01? -0.09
